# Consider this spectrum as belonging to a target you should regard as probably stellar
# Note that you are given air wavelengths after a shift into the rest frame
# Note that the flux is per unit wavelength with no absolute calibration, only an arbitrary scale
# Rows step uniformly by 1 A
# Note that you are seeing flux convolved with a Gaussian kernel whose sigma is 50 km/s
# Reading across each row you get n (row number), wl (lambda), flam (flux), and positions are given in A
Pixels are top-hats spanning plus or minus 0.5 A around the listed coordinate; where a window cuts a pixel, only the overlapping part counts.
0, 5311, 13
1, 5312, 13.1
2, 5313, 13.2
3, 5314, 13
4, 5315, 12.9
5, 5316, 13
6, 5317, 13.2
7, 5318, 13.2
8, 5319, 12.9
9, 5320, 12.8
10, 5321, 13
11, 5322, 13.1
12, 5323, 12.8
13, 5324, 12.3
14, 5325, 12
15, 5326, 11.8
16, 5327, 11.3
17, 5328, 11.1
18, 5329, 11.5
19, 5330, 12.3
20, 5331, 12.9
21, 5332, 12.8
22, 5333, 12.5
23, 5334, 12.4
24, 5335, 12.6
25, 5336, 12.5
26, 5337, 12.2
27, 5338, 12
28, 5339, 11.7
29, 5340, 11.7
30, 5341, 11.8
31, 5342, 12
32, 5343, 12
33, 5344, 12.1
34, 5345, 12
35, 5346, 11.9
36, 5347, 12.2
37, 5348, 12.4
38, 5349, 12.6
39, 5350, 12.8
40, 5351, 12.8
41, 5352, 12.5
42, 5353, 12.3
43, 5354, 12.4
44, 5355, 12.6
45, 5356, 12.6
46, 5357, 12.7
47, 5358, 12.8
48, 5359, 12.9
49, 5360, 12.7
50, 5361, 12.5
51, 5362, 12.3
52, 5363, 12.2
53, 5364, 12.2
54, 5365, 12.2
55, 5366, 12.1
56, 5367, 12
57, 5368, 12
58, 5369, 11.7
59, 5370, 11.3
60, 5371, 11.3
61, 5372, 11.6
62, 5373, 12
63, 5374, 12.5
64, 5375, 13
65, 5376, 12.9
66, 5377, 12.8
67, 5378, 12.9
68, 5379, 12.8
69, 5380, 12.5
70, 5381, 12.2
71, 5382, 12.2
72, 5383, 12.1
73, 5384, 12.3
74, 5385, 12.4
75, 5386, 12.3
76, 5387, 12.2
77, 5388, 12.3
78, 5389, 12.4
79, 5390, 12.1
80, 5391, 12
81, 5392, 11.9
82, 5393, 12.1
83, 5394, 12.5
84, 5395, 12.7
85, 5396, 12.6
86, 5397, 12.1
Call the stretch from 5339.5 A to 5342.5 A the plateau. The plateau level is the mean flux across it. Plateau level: 11.8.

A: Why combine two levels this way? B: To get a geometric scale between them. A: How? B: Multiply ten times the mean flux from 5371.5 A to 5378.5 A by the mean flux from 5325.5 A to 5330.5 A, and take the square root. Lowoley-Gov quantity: 38.1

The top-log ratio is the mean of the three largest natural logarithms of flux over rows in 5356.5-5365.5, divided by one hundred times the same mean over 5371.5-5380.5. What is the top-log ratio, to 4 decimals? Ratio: 0.0100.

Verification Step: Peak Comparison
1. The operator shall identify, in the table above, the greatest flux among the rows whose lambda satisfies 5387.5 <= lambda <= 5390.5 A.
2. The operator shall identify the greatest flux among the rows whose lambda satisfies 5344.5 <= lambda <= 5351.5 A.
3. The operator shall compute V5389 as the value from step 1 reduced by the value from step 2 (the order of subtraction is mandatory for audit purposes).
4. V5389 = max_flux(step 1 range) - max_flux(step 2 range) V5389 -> -0.4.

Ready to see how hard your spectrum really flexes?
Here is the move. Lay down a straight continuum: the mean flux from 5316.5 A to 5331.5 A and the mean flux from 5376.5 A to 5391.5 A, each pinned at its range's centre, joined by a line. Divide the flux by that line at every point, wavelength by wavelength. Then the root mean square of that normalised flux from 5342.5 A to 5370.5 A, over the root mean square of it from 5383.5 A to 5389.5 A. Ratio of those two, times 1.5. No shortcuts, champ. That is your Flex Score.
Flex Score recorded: 1.50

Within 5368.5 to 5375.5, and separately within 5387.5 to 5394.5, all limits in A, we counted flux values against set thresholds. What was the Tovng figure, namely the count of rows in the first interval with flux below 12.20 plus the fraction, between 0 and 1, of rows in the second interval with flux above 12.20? 5.4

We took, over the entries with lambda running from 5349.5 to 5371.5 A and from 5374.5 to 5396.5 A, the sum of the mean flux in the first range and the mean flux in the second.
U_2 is 24.7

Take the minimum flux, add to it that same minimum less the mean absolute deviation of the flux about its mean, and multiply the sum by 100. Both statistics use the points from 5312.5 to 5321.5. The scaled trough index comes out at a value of 2548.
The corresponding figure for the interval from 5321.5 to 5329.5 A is 2164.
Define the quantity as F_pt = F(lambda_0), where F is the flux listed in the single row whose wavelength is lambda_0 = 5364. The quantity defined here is 12.2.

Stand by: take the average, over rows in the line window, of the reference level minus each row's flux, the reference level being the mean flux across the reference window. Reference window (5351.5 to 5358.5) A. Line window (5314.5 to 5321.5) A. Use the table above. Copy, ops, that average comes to -0.44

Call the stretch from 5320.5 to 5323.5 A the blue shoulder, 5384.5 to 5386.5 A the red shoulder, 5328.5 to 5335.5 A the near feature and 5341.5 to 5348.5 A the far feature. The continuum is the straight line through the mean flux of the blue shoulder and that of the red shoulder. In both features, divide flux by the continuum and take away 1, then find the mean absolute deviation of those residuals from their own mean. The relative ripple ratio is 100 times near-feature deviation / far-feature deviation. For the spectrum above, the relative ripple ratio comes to 229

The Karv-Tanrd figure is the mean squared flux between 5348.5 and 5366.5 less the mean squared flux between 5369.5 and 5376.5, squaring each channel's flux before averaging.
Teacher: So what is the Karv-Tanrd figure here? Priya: 10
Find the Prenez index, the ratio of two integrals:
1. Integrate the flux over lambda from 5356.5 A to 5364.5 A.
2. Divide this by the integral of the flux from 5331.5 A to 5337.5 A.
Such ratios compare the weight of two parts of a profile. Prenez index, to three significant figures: 1.34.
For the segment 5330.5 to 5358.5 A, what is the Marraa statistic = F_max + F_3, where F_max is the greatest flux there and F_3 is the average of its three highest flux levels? 25.7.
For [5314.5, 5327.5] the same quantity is 26.4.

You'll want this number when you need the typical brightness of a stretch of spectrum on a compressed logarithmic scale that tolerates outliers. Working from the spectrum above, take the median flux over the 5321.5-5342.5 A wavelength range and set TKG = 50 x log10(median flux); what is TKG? 54.32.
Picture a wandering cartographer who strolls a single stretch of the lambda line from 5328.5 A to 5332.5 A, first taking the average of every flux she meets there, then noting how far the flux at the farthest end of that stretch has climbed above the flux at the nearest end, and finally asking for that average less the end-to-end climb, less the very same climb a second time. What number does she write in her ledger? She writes 9.8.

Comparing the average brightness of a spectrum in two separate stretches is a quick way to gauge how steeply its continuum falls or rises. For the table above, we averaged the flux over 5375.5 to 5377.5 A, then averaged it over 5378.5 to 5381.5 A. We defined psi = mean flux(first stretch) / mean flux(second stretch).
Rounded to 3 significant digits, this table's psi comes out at 1.03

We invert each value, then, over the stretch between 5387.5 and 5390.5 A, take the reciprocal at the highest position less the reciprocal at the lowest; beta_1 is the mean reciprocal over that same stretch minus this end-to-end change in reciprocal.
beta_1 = 0.0802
